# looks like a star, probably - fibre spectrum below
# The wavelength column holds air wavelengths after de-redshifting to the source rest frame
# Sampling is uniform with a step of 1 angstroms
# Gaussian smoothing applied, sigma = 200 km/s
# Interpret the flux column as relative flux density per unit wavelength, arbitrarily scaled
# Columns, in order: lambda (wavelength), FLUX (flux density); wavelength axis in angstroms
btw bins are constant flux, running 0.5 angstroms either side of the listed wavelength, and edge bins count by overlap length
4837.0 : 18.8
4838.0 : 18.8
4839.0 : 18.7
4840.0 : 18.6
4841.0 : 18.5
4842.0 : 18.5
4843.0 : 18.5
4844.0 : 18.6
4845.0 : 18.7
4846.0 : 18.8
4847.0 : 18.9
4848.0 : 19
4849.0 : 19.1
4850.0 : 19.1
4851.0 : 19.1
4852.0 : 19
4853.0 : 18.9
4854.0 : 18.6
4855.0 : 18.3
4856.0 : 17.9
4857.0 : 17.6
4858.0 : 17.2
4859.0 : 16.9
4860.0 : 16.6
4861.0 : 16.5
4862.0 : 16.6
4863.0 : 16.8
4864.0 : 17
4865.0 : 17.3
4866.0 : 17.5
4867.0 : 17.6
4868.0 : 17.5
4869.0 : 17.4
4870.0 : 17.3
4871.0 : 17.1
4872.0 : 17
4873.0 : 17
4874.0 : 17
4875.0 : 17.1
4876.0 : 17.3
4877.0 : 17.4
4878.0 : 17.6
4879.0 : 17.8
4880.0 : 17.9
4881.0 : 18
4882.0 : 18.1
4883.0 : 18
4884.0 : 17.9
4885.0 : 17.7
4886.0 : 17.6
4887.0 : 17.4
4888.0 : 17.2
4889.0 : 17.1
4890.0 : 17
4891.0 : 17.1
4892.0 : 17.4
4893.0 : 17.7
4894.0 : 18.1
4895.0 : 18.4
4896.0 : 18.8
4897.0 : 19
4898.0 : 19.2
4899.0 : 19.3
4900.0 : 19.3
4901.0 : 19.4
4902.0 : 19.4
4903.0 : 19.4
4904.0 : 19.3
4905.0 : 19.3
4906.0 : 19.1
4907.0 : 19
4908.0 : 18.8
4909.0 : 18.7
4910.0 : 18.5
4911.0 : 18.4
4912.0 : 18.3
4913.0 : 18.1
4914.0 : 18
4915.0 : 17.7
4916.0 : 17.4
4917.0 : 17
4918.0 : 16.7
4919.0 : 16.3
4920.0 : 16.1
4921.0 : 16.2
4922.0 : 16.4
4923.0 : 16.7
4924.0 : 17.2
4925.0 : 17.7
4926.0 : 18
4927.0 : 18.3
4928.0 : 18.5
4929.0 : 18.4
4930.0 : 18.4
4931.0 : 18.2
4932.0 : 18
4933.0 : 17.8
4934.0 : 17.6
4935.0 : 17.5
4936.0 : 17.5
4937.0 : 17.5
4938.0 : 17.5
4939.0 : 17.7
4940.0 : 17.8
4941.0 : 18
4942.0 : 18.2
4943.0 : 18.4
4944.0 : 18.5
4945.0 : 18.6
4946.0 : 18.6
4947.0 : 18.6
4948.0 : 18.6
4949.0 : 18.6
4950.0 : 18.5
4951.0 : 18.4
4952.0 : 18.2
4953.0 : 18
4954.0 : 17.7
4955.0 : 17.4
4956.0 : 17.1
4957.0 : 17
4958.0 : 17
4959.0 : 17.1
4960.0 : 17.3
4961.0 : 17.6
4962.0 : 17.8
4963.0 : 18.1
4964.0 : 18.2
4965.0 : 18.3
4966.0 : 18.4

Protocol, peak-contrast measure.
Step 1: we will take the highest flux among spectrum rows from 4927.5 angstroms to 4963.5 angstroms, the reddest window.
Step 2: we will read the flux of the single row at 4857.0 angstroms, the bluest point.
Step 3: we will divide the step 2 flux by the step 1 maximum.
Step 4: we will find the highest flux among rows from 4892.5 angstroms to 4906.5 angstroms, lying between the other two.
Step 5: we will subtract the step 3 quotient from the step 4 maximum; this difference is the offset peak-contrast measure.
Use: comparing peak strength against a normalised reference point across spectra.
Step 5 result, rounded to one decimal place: 18.5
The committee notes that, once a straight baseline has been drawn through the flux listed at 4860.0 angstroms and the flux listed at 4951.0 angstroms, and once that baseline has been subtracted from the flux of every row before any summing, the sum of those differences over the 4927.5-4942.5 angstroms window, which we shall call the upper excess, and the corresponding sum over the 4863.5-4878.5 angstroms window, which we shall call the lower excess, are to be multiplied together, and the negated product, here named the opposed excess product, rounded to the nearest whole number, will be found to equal 18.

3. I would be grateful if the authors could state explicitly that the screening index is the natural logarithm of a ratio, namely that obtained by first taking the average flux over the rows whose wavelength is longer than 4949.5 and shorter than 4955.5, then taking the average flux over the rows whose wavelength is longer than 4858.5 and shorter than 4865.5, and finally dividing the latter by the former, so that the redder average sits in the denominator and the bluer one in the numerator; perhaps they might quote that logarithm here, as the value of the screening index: -0.070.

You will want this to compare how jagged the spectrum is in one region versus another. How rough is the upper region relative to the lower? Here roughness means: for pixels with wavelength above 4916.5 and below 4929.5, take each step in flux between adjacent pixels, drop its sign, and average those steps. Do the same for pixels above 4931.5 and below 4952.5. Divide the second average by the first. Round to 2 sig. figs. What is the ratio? 0.35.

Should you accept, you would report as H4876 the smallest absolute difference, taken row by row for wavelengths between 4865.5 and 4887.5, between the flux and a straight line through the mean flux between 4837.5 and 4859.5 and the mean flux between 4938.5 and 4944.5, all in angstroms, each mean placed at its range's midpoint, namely 0.26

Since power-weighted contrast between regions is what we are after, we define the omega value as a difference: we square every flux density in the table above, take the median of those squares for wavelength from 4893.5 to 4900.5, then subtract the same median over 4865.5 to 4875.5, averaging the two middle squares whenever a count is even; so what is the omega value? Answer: 65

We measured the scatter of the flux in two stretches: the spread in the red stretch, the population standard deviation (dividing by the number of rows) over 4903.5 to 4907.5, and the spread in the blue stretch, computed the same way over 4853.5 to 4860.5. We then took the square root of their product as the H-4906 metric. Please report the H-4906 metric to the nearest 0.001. 0.297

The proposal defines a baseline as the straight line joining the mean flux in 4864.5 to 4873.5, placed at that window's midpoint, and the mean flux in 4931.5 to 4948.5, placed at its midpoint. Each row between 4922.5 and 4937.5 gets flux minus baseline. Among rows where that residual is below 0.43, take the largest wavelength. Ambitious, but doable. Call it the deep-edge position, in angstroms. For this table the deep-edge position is 4937.0 angstroms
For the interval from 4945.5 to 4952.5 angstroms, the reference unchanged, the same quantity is 4952.0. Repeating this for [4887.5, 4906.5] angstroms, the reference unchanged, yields 4893.0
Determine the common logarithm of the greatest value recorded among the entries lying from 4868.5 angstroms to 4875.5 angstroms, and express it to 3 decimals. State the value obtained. 1.241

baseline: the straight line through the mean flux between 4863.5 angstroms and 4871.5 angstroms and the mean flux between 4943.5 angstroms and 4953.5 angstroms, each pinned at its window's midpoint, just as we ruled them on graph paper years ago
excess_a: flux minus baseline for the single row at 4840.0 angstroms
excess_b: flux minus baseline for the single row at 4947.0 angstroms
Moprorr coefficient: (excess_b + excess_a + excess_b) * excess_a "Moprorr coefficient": 3.2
